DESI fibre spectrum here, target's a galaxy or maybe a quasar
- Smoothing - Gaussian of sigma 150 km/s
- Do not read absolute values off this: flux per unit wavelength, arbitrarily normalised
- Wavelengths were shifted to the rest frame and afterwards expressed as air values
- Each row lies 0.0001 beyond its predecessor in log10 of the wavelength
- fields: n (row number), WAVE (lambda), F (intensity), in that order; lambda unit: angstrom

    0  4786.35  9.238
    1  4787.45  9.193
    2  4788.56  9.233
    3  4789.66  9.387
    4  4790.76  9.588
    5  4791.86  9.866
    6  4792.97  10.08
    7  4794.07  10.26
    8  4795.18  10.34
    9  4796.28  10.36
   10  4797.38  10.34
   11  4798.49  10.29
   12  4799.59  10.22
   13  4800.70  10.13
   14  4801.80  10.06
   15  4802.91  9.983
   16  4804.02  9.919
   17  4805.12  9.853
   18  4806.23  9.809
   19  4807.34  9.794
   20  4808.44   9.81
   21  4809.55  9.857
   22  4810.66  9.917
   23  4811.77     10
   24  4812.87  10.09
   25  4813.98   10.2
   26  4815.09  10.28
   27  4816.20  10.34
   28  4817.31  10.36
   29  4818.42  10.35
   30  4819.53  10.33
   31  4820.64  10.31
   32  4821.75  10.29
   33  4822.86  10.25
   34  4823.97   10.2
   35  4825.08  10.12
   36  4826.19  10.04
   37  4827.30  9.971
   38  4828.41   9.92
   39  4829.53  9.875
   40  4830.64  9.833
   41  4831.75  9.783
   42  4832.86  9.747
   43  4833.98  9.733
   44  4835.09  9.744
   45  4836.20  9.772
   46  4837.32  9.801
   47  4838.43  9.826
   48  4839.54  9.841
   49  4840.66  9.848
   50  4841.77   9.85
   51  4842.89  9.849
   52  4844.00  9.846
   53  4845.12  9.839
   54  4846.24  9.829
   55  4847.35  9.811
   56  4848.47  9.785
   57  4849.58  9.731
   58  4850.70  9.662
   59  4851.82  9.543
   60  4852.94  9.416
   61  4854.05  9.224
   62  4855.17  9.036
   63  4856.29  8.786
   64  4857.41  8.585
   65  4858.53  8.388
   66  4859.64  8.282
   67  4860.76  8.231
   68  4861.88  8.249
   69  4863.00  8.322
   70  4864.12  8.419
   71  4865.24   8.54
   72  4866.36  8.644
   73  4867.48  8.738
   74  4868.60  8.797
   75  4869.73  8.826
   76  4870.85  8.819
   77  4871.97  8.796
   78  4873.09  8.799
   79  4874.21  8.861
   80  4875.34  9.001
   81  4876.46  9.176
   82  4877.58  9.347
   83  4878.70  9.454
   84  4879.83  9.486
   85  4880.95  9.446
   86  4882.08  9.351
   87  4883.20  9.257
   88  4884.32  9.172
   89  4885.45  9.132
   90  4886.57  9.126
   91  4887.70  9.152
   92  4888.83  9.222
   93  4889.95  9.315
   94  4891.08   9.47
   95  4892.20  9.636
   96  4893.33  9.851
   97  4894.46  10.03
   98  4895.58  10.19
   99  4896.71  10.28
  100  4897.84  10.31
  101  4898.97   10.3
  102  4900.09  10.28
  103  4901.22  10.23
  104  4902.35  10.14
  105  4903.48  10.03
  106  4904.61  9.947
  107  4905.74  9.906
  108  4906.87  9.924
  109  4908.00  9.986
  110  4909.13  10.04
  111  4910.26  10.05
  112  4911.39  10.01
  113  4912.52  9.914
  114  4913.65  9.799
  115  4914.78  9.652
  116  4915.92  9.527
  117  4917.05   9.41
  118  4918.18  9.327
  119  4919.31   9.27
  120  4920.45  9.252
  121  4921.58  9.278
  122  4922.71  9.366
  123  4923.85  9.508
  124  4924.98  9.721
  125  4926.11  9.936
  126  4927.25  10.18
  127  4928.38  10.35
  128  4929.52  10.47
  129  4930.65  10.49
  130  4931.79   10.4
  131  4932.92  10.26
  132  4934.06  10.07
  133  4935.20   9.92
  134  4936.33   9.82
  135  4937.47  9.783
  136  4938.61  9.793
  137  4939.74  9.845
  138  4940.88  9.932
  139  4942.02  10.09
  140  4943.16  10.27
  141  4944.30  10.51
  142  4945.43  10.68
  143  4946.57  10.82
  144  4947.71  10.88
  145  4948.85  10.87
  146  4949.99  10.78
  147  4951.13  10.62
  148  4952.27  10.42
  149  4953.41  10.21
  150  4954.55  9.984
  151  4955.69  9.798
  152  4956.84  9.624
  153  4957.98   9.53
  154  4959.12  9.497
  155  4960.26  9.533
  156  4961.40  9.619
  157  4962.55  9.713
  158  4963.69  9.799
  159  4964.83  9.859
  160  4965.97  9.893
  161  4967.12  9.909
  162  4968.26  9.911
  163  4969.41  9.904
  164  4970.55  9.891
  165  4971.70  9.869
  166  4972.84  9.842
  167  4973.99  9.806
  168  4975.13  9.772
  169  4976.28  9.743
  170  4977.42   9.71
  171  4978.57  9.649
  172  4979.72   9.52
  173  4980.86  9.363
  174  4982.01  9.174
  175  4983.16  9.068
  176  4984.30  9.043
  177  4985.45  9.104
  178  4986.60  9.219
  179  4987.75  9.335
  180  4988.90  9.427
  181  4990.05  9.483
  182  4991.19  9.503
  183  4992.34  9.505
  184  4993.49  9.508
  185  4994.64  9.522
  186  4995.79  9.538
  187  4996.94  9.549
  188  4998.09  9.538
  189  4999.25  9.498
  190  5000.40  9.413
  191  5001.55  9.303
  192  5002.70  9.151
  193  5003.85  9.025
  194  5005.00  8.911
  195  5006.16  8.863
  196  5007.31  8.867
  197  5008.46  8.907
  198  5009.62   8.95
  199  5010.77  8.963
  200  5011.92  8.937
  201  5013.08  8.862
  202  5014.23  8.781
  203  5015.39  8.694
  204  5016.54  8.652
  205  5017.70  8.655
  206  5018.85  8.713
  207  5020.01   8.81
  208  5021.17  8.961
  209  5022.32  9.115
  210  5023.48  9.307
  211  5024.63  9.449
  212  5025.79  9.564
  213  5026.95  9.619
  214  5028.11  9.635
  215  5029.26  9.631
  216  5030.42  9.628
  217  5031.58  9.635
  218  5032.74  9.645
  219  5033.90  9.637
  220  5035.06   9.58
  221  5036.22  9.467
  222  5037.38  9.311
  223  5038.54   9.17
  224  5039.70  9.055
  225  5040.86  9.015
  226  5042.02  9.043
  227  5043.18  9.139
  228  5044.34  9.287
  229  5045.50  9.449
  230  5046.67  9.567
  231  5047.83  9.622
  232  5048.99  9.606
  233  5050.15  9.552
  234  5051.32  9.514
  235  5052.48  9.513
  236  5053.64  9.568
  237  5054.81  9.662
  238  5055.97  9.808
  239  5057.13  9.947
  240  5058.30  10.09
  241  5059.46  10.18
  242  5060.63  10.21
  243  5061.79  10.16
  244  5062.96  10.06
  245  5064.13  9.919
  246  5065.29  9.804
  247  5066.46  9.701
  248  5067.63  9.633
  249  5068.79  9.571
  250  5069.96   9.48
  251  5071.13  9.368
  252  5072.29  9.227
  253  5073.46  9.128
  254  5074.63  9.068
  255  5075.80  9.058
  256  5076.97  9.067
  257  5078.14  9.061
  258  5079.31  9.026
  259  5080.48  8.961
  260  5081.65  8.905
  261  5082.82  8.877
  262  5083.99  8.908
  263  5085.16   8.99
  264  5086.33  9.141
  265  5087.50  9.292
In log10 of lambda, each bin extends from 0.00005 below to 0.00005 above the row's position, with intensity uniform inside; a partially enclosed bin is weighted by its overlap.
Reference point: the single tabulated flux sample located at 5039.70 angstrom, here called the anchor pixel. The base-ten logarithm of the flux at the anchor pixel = 0.957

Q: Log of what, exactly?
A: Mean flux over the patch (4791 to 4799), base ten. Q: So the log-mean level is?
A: 1.01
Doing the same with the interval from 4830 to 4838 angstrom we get 0.99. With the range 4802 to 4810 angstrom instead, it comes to 0.99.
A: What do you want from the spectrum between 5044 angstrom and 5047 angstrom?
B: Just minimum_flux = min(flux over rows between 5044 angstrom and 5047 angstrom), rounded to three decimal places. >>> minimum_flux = 9.287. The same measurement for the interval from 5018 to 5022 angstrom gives 8.713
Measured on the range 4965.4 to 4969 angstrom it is 9.893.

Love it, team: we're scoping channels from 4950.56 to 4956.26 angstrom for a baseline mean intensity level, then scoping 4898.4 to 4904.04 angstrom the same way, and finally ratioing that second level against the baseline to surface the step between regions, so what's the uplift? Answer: 1.00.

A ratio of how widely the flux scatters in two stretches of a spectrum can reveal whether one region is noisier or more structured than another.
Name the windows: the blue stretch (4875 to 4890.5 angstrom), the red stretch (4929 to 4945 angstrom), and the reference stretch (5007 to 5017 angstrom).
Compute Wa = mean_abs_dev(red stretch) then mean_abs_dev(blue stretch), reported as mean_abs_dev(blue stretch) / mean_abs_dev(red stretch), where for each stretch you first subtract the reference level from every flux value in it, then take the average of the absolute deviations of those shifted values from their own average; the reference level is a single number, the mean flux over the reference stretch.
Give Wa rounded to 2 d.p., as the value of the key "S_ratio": 0.50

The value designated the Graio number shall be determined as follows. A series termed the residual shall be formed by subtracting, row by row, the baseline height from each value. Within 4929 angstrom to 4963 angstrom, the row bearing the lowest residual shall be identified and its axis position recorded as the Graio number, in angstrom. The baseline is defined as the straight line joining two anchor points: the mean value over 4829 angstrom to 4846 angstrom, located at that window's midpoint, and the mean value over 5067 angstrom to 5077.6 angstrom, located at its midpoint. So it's 4959.12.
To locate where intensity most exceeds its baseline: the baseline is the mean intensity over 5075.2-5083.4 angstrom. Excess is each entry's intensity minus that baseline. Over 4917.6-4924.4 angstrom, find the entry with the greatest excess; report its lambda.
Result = 4923.85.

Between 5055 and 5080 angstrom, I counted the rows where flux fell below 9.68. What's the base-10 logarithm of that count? 1.04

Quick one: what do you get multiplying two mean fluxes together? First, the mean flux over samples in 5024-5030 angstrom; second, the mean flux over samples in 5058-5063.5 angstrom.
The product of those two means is 97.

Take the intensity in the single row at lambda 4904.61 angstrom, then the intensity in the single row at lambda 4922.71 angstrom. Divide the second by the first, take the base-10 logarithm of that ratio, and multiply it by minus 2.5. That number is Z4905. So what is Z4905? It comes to 0.07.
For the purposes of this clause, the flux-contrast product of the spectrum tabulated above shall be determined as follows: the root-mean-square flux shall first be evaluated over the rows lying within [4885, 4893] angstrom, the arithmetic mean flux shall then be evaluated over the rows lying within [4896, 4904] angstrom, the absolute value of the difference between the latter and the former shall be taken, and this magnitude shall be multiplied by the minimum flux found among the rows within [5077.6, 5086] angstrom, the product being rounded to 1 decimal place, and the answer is 8.2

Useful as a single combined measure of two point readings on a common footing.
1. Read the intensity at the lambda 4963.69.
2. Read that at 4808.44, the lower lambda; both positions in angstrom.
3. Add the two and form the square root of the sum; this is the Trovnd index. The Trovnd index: 4.43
